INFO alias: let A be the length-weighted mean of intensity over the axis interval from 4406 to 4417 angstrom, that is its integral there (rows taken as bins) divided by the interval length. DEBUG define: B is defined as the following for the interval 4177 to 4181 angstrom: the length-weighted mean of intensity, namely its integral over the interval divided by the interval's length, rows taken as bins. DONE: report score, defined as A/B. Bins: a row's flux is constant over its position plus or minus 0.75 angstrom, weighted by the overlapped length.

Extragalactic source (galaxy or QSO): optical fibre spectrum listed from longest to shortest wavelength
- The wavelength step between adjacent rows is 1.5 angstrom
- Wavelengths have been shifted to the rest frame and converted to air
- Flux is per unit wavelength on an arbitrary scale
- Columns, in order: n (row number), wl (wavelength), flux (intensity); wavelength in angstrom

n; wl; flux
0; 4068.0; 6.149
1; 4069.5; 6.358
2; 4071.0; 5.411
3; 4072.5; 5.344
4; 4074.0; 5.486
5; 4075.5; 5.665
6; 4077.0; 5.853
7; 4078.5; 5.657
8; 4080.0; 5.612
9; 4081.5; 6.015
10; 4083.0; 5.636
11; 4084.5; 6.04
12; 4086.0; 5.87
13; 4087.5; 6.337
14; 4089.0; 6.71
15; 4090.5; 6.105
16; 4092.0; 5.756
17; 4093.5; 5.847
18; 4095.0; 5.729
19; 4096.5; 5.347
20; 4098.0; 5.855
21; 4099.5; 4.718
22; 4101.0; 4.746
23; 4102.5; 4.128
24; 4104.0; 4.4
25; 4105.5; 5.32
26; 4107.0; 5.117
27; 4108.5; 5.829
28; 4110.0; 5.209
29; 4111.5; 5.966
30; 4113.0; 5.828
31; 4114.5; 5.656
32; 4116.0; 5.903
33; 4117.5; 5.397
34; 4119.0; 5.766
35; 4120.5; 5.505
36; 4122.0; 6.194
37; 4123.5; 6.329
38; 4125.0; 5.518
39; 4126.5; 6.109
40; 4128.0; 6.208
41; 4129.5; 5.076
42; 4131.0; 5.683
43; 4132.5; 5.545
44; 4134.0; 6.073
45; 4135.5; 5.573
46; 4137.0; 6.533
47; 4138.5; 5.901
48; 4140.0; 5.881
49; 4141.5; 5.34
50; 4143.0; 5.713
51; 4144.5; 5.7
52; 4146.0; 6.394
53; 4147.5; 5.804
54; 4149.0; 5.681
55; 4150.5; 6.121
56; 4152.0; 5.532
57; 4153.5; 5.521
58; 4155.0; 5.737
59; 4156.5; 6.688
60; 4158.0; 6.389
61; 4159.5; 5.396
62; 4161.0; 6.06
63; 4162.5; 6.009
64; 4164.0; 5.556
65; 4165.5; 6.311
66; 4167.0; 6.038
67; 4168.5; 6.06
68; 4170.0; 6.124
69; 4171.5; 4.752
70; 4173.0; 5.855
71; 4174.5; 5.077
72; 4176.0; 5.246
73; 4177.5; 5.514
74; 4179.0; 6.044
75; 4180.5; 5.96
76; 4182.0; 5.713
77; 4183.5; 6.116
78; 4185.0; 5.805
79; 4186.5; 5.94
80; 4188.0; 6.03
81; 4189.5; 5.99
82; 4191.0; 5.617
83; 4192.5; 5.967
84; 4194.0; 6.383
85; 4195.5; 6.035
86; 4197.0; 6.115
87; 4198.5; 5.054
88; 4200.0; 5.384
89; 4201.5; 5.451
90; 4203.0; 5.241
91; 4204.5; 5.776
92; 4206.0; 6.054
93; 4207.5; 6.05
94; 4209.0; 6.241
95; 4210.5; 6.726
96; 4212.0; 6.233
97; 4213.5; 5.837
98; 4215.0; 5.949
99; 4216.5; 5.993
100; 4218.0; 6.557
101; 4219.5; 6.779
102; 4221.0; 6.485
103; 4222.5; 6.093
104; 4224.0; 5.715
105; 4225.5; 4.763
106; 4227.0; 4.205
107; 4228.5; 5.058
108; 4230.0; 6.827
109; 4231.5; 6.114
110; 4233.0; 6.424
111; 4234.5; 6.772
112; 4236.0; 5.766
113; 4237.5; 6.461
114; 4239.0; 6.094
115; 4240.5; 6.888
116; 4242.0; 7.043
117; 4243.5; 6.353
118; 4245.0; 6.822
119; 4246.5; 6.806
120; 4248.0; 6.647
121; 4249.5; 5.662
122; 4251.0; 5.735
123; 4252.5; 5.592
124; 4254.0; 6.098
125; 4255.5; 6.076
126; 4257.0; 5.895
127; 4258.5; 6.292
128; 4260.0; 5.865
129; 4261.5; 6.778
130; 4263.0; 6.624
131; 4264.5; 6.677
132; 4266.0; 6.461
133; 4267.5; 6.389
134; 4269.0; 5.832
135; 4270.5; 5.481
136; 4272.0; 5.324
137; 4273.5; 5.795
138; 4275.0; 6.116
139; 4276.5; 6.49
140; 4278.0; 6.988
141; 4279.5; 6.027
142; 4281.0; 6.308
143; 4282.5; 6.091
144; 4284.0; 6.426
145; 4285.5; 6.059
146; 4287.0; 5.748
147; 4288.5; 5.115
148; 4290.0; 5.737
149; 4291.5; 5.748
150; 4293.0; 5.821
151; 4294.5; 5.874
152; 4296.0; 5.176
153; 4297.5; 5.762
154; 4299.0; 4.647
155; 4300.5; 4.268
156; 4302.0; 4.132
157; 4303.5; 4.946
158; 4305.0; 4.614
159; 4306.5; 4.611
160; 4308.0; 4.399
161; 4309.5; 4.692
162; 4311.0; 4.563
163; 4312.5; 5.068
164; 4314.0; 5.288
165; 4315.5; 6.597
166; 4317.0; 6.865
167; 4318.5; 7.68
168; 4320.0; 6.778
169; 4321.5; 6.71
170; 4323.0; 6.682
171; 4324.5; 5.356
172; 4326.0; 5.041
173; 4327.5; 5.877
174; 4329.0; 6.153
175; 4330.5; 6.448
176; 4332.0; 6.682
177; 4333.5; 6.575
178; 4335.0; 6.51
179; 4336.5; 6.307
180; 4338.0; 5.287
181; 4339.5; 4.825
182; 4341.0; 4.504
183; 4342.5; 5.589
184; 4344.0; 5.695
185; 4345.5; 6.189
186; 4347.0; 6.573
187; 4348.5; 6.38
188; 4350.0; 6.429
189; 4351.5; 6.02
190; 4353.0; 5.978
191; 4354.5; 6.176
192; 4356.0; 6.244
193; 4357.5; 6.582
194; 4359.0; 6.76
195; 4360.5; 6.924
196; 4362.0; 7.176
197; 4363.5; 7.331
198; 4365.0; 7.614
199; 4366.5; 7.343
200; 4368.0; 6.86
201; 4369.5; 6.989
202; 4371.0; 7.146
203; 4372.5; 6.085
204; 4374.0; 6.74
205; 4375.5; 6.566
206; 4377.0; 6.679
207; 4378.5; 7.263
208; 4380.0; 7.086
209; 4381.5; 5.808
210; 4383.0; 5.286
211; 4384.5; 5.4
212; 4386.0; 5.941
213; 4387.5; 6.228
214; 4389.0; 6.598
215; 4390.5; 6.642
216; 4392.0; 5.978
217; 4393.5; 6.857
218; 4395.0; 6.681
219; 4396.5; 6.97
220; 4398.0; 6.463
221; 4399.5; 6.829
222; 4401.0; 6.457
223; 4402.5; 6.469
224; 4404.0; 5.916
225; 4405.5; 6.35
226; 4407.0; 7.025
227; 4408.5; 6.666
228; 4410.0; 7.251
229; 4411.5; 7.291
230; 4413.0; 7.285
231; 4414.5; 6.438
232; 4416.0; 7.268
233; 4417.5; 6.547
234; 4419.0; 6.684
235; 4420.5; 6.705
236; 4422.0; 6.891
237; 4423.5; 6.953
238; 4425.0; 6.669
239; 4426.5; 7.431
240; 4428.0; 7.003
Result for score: 1.20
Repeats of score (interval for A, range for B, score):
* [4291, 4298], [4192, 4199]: 0.95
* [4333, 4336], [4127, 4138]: 1.12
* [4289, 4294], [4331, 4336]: 0.87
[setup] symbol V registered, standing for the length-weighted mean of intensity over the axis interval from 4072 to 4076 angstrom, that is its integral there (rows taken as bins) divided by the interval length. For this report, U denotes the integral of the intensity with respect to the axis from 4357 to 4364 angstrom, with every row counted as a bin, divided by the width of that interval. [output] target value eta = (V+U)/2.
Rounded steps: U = 7.0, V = 5.5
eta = 6.23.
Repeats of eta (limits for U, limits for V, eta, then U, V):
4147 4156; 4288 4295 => 5.71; 5.8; 5.7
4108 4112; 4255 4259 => 5.86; 5.6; 6.1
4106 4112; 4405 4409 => 6.10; 5.5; 6.7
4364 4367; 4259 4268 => 6.97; 7.5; 6.5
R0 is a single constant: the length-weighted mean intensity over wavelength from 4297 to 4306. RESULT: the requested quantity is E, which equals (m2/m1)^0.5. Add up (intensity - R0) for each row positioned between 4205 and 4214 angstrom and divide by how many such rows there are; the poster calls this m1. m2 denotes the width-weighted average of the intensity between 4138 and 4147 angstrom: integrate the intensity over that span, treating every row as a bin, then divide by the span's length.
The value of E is 1.97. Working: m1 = 1.49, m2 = 5.82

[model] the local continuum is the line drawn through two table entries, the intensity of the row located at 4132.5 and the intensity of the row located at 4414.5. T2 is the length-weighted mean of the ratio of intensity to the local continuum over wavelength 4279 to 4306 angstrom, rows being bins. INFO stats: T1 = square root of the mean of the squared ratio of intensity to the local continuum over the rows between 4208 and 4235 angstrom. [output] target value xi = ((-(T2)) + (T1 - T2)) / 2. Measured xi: -0.38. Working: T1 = 1.044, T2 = 0.90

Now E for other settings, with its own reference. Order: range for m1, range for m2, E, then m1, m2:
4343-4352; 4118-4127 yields 1.97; 1.52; 5.88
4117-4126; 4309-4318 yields 2.27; 1.09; 5.60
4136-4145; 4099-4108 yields 2.04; 1.15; 4.77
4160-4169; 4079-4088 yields 2.12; 1.31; 5.90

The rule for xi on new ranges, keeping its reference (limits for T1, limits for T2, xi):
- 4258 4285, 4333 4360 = -0.45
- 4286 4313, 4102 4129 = -0.60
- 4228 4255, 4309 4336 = -0.46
